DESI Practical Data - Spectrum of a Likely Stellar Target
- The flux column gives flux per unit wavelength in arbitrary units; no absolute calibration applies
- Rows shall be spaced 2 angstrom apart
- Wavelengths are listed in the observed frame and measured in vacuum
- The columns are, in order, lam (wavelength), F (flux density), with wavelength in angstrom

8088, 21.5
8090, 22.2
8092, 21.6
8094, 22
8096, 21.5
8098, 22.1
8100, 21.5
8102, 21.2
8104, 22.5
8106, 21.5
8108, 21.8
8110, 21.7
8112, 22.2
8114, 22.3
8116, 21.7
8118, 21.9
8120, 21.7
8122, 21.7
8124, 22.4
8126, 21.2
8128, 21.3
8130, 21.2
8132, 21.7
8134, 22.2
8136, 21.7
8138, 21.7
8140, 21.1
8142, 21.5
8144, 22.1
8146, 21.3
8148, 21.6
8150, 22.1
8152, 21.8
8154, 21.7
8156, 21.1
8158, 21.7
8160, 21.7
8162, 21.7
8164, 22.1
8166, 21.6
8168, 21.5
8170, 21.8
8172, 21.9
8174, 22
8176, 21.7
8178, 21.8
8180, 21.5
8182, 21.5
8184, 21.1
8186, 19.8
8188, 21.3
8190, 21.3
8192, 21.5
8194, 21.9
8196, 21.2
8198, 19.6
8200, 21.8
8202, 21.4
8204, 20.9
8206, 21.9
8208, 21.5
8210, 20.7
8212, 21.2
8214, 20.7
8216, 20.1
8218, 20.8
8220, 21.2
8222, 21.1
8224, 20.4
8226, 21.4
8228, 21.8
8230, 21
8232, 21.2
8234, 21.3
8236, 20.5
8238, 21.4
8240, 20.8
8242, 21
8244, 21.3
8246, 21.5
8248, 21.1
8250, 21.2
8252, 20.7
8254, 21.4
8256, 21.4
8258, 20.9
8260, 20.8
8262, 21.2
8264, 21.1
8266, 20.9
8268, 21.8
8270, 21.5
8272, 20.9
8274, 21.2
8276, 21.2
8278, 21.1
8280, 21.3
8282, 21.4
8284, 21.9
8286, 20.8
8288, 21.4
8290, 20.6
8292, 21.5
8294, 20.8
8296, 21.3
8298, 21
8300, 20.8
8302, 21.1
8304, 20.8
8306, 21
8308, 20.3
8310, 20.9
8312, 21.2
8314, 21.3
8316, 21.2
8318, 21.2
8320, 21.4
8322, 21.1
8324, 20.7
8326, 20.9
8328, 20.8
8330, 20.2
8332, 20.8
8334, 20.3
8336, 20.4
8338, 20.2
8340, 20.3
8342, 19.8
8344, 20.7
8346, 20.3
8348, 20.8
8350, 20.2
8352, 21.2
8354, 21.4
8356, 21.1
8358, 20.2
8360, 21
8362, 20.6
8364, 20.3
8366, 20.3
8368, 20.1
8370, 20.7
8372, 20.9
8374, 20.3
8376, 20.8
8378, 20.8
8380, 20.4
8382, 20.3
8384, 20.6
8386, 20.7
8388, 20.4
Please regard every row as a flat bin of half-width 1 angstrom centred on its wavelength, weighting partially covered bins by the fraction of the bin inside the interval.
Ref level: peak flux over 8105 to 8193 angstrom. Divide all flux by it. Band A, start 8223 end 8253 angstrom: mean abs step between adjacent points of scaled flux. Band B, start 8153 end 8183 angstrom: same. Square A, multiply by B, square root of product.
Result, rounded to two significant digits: 0.0022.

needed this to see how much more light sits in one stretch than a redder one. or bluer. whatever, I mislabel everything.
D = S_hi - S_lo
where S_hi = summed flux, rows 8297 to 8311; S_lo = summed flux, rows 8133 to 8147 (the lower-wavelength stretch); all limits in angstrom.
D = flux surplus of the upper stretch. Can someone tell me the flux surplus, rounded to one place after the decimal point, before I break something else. -5.7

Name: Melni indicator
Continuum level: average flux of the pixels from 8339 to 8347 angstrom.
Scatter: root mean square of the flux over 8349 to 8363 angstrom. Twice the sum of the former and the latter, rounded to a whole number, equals 82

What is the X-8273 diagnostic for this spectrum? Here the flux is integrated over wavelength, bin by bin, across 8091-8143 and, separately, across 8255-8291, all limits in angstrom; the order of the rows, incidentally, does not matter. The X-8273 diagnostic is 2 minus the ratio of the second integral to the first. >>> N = 1.32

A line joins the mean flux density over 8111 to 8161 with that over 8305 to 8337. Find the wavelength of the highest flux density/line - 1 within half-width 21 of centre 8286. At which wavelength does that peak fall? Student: 8284 angstrom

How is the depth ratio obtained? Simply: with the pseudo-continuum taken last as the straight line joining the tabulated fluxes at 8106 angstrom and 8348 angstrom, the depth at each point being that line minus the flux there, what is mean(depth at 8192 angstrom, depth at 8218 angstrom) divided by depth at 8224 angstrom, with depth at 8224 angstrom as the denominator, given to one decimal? 0.1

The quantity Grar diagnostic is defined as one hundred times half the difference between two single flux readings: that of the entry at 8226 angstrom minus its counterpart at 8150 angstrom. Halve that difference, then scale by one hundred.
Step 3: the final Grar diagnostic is -35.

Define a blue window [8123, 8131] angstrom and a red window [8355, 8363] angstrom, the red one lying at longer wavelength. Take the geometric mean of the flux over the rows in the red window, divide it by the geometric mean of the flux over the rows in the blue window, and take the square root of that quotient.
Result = 0.981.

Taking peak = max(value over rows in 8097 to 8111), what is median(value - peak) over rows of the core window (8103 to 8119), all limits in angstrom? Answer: -0.65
